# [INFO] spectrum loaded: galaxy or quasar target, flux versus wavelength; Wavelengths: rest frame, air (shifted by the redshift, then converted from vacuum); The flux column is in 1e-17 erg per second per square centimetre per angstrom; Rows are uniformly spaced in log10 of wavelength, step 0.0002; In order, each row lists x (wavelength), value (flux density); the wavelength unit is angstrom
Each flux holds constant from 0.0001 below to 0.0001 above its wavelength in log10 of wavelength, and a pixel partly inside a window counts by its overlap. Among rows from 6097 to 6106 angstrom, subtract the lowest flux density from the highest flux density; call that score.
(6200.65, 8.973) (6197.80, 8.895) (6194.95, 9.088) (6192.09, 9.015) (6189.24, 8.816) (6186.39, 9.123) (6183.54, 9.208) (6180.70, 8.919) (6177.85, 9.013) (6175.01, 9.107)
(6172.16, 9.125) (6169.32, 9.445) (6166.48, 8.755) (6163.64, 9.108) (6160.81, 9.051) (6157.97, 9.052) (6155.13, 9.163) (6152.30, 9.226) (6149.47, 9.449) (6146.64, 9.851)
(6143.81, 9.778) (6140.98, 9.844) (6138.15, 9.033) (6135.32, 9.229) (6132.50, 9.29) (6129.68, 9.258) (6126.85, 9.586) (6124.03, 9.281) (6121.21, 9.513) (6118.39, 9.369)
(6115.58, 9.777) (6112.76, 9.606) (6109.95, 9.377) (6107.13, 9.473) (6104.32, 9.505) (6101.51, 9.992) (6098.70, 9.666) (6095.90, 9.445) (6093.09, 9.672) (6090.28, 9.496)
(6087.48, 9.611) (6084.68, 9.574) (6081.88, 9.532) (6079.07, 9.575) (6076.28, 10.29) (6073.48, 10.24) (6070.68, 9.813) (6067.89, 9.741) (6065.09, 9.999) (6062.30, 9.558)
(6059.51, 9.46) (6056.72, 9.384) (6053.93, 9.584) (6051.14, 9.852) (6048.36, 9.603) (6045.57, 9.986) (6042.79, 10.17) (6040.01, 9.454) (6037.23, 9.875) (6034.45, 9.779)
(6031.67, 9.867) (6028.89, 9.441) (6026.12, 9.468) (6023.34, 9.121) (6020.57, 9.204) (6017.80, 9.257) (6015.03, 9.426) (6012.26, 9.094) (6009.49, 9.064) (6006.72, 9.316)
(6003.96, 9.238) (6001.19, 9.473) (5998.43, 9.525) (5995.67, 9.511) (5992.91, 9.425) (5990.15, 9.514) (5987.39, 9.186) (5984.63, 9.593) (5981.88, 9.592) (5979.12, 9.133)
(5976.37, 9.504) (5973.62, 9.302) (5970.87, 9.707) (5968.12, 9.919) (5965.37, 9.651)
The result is 0.49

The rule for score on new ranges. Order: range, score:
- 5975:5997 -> 0.46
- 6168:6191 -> 0.63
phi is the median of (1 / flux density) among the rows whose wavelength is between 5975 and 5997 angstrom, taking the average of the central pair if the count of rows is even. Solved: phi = 0.1052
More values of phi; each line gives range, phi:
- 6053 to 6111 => 0.1044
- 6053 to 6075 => 0.1035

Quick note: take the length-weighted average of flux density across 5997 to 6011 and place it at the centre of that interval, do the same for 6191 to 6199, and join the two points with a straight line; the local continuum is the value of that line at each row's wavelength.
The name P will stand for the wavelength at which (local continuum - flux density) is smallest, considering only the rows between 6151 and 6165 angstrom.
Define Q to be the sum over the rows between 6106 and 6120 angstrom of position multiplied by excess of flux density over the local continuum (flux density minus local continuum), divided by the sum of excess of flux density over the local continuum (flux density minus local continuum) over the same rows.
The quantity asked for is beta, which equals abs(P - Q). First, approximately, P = 6152.30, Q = 6113.1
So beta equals 39.2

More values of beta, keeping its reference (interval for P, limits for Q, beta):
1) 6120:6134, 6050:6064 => 71.2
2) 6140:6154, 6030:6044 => 109.1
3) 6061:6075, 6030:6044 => 35.9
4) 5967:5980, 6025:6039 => 65.2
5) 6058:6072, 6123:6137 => 63.7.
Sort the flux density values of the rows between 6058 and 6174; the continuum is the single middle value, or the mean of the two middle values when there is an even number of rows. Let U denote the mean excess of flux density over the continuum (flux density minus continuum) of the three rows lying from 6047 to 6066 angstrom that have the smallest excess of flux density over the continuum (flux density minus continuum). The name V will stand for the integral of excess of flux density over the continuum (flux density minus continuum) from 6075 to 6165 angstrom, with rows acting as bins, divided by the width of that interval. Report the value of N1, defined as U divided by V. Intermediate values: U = 0.0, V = 0.0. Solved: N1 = 2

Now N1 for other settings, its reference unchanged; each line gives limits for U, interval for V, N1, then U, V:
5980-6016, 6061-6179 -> 22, -0.4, 0.0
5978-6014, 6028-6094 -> -2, -0.4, 0.2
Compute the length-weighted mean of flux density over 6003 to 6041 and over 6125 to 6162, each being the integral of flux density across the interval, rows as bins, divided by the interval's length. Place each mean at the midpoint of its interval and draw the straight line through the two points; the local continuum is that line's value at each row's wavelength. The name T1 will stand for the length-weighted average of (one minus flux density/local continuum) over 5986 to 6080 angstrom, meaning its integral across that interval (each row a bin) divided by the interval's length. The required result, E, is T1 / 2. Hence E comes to -0.009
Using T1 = -0.019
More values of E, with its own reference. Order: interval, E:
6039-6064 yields -0.015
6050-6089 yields -0.018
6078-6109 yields -0.011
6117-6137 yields 0.001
